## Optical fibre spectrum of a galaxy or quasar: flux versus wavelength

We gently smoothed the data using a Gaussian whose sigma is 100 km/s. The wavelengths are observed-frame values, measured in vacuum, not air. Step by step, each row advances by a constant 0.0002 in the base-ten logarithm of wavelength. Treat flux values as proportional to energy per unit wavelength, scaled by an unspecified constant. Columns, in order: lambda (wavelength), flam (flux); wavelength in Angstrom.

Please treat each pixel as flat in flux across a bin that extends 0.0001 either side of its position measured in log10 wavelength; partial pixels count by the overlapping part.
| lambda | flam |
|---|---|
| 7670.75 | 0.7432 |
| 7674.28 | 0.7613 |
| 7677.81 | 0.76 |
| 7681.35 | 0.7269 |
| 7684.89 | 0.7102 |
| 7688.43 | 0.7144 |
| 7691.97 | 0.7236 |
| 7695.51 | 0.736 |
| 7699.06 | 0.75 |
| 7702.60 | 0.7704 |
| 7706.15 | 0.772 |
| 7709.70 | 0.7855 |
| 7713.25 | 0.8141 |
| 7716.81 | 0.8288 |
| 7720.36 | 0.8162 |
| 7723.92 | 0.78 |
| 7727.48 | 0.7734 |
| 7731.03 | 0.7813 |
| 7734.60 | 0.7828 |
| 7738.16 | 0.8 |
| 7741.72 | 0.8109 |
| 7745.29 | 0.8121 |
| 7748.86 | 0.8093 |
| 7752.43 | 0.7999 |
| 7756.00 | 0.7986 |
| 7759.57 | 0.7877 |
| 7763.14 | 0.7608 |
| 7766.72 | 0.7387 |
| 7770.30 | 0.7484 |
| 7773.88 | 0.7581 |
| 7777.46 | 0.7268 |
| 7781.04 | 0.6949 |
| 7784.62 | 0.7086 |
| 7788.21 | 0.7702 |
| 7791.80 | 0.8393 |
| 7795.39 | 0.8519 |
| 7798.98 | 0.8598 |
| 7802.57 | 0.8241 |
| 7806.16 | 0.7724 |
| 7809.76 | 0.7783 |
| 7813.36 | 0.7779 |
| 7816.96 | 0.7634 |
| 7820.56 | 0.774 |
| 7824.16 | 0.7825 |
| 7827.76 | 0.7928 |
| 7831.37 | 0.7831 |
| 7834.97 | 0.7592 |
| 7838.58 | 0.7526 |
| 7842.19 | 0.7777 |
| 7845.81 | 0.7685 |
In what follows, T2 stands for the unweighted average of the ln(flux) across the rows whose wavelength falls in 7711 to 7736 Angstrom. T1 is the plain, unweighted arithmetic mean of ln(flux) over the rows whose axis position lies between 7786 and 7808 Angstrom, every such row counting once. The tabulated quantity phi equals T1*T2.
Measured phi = 0.046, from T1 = -0.200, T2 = -0.228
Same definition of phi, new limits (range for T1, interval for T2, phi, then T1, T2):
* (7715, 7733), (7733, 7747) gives 0.051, -0.229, -0.221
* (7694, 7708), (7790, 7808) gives 0.052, -0.278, -0.188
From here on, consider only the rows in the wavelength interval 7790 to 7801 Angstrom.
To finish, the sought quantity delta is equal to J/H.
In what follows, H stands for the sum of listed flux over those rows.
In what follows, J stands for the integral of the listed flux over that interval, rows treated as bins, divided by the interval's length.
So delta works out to 0.33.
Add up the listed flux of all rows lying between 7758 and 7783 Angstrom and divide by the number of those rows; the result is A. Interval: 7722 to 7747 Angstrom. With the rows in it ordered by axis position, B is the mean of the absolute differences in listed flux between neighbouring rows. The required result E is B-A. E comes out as -0.738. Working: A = 0.745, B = 0.008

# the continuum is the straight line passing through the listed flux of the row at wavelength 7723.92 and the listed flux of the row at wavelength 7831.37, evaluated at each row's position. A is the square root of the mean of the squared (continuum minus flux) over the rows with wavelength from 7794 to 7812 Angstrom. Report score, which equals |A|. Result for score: 0.051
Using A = 0.05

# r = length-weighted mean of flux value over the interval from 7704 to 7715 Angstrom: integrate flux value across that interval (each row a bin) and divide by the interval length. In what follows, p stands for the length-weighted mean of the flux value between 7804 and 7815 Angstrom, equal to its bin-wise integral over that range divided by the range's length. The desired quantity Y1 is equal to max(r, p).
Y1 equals 0.790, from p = 0.78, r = 0.790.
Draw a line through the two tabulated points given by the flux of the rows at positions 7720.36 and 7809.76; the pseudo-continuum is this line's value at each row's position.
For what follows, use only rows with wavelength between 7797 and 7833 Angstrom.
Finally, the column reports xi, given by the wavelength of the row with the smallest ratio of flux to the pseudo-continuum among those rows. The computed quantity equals 7816.96 Angstrom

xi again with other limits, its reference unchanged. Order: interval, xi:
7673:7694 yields 7684.89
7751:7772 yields 7766.72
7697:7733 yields 7699.06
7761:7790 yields 7781.04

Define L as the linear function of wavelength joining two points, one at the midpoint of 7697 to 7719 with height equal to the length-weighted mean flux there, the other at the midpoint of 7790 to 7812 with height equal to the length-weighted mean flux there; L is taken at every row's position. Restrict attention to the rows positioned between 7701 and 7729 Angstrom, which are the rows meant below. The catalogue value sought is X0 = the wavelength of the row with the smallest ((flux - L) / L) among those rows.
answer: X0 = 7727.48 Angstrom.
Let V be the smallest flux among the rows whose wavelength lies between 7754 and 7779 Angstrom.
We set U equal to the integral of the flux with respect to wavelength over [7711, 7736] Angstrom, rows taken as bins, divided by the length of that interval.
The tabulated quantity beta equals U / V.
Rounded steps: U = 0.796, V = 0.7268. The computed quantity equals 1.10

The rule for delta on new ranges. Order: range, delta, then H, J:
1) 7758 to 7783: 0.14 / 5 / 0.745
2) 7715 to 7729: 0.25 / 3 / 0.800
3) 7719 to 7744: 0.14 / 6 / 0.792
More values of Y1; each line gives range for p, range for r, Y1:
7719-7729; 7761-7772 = 0.789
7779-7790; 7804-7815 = 0.778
